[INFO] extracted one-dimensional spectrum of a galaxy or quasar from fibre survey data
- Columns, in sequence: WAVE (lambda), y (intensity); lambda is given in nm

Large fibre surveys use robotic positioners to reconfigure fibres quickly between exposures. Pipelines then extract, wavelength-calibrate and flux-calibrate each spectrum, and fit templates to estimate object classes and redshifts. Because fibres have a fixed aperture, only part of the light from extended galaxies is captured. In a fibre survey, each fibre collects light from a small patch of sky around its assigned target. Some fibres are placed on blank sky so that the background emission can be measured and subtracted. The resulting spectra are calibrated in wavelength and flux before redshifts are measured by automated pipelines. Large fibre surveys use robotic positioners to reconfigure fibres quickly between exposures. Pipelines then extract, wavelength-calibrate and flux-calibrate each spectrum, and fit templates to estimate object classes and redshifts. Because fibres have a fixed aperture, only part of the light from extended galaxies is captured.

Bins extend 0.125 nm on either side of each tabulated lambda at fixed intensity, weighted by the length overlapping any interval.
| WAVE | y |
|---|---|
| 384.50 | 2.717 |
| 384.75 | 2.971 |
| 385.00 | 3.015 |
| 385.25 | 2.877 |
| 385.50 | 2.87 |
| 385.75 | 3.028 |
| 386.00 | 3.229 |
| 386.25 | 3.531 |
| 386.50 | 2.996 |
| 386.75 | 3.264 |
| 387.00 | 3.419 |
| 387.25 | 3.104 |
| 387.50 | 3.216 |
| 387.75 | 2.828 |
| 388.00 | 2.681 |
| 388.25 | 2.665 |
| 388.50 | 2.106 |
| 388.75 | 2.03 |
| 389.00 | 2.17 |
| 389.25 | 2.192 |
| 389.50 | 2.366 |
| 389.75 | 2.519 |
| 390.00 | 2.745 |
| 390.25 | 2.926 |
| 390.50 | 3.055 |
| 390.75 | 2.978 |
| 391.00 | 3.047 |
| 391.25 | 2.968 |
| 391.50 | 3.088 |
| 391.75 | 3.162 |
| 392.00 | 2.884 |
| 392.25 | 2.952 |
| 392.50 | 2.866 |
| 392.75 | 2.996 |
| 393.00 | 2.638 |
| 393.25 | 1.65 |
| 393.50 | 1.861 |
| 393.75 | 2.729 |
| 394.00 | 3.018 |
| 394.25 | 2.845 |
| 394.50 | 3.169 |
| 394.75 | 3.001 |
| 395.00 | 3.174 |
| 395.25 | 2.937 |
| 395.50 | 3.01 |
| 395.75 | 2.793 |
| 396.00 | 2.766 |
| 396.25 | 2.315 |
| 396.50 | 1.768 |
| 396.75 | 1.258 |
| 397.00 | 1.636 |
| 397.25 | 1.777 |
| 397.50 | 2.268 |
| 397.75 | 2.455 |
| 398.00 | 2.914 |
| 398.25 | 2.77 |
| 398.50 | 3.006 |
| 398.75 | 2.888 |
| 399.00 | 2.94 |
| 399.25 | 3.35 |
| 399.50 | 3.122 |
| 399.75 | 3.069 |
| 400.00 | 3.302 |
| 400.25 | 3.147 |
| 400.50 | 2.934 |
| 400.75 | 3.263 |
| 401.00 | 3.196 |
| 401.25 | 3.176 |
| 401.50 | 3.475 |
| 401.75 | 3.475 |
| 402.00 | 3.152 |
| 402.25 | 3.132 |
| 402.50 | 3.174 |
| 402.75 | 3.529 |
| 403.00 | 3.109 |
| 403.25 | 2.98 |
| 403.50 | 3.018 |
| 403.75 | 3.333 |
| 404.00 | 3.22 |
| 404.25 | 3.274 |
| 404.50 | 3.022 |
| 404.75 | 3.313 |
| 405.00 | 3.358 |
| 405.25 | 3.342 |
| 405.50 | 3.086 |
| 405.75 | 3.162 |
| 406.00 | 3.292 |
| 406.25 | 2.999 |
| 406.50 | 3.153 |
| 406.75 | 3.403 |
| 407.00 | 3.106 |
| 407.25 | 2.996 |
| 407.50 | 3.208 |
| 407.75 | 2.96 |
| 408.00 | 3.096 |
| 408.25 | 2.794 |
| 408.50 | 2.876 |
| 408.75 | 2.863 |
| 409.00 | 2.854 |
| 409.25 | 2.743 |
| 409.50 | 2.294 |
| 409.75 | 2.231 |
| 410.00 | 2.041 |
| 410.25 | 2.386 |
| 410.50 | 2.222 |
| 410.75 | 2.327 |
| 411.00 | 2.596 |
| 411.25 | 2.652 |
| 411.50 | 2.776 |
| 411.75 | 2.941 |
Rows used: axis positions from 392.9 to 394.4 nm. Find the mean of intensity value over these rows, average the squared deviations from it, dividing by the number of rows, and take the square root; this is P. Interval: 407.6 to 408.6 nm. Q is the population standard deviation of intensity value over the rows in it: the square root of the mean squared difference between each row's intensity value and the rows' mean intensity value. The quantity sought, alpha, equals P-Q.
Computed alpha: 0.4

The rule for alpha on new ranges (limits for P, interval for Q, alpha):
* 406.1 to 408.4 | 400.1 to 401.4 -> 0.1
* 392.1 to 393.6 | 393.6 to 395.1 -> 0.4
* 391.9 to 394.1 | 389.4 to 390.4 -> 0.3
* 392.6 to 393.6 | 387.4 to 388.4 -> 0.3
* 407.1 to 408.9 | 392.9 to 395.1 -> -0.4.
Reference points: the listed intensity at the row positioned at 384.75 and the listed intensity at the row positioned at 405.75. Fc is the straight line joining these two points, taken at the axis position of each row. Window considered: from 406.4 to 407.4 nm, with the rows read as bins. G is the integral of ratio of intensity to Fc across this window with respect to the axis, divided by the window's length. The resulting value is 1.00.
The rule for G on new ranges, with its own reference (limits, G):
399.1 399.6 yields 1.04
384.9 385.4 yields 0.99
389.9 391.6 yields 0.98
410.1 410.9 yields 0.72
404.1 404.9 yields 1.02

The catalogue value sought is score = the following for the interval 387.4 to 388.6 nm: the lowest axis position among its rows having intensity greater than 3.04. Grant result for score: 387.50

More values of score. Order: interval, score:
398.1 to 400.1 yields 399.25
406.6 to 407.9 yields 406.75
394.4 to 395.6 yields 394.50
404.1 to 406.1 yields 404.25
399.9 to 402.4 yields 400.00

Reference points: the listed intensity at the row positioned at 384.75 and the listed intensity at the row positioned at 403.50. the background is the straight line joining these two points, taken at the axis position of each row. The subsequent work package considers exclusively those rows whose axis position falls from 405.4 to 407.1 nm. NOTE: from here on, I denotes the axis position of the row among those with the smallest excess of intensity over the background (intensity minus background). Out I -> 406.25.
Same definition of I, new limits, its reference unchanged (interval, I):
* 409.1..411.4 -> 410.00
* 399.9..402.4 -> 400.50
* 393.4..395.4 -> 393.50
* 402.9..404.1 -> 403.25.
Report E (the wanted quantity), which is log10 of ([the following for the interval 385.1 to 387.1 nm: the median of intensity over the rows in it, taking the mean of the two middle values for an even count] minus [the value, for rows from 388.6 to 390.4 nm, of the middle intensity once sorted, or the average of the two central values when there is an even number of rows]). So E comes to -0.1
